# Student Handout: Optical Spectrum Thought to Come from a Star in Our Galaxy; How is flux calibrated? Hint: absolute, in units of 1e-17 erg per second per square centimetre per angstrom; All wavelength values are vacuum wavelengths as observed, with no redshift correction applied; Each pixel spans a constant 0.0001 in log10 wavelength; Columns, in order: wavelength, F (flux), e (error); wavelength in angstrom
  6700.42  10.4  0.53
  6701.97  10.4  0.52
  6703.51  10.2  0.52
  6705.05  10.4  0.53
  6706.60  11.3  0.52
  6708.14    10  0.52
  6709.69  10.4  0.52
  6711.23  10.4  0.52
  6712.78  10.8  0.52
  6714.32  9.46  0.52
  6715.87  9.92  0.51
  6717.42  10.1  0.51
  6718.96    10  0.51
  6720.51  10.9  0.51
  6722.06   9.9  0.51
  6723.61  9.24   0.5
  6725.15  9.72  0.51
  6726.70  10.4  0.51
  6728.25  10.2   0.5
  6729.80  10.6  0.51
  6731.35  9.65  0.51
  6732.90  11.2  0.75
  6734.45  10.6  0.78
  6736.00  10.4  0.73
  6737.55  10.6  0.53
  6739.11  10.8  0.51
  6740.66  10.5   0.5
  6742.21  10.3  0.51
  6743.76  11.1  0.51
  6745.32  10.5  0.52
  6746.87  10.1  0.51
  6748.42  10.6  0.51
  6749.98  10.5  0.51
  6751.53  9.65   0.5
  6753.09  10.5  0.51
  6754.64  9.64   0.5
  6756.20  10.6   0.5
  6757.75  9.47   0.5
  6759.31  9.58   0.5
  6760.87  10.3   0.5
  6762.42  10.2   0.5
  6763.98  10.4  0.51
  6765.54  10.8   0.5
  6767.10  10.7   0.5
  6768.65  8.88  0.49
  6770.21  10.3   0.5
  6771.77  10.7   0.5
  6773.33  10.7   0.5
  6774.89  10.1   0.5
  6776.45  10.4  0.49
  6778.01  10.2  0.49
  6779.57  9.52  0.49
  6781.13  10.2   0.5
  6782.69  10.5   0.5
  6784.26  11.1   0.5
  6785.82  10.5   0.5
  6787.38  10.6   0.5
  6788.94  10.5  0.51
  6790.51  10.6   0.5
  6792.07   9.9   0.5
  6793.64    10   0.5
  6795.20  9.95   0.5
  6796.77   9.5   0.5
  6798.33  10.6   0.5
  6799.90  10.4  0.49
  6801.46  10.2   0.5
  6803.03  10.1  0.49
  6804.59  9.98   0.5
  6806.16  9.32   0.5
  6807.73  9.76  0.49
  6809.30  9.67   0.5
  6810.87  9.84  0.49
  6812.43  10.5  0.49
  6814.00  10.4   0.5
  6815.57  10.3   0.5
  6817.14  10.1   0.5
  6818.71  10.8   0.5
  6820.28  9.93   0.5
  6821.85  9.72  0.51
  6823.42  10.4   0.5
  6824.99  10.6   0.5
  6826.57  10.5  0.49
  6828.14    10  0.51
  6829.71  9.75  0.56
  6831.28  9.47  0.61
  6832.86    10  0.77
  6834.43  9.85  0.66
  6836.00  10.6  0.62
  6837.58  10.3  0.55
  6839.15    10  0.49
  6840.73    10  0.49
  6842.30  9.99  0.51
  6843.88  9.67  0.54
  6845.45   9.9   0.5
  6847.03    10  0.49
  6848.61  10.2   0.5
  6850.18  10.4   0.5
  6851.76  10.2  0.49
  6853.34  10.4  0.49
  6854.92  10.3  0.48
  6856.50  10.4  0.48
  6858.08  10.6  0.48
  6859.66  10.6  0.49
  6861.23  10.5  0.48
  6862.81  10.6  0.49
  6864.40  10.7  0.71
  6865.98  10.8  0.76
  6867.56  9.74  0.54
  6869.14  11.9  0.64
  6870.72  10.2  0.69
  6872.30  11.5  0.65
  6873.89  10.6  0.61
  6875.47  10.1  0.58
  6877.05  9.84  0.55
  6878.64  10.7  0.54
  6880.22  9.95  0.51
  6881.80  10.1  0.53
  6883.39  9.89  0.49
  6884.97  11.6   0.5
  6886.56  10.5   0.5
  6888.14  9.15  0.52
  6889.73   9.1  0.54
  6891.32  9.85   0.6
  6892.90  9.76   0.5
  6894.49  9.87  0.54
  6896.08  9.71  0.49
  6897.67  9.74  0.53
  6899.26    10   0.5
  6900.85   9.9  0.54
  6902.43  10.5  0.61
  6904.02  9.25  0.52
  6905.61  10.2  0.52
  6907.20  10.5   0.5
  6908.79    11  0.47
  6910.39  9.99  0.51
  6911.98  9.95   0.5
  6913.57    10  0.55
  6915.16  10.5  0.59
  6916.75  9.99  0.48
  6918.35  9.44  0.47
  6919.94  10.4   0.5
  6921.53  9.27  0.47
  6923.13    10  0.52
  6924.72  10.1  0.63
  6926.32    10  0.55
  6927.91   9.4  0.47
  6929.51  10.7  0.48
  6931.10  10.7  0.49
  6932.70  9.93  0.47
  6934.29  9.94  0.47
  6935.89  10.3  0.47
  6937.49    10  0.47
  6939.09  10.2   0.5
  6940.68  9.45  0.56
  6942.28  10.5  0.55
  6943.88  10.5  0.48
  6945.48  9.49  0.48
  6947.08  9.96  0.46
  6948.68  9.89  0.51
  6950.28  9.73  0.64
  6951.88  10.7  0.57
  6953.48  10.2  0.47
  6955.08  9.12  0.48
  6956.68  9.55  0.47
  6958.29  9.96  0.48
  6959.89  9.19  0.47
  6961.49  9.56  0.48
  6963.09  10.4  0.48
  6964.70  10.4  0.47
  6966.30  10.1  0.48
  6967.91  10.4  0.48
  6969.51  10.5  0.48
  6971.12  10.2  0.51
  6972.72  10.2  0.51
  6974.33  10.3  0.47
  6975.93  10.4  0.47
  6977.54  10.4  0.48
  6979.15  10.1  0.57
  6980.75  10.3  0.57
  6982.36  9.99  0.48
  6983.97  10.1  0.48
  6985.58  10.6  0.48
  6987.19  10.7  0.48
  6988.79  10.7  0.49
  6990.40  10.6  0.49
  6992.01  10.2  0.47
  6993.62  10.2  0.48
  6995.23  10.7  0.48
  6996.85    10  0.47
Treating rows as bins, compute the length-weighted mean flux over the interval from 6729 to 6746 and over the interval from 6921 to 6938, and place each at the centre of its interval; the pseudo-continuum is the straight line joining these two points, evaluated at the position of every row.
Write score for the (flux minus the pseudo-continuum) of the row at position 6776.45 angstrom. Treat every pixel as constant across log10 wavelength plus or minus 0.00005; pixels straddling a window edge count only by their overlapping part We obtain -0.1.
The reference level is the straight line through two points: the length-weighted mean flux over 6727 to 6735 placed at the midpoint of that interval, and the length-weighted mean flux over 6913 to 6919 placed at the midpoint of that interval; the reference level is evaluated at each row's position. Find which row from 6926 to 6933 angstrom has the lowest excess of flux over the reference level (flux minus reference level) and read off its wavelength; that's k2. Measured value 6927.91 angstrom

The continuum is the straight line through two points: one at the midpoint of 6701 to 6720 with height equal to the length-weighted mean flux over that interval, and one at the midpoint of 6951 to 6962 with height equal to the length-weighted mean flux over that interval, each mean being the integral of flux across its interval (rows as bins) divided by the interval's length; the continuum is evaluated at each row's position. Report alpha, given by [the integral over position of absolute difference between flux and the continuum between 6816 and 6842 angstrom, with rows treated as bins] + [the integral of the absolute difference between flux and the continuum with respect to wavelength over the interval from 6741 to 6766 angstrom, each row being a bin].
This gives 17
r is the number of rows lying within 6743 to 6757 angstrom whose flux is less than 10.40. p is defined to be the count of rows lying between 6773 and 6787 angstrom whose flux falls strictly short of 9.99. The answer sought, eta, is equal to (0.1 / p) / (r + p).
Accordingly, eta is 0.0250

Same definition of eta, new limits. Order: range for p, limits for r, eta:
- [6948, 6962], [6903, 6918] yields 0.0011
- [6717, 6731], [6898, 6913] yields 0.0037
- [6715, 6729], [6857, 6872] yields 0.0042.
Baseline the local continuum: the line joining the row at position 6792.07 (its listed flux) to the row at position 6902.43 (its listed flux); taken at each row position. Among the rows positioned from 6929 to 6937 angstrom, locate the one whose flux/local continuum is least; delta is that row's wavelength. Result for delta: 6932.70 angstrom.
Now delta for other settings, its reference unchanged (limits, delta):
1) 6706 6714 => 6708.14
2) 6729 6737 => 6731.35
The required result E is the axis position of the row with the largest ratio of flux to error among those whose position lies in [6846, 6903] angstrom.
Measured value 6884.97 angstrom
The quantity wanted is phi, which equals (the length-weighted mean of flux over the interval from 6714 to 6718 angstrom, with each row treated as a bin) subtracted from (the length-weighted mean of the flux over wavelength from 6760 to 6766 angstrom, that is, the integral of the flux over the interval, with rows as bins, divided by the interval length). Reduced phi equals 0.6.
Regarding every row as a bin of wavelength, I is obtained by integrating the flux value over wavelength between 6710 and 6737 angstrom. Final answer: 276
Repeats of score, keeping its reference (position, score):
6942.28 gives 0.5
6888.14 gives -1.0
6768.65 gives -1.6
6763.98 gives -0.1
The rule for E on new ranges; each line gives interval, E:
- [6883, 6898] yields 6884.97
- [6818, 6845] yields 6818.71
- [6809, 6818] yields 6812.43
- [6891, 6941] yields 6908.79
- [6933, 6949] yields 6935.89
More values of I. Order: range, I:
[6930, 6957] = 271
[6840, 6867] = 278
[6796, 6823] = 272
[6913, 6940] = 271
